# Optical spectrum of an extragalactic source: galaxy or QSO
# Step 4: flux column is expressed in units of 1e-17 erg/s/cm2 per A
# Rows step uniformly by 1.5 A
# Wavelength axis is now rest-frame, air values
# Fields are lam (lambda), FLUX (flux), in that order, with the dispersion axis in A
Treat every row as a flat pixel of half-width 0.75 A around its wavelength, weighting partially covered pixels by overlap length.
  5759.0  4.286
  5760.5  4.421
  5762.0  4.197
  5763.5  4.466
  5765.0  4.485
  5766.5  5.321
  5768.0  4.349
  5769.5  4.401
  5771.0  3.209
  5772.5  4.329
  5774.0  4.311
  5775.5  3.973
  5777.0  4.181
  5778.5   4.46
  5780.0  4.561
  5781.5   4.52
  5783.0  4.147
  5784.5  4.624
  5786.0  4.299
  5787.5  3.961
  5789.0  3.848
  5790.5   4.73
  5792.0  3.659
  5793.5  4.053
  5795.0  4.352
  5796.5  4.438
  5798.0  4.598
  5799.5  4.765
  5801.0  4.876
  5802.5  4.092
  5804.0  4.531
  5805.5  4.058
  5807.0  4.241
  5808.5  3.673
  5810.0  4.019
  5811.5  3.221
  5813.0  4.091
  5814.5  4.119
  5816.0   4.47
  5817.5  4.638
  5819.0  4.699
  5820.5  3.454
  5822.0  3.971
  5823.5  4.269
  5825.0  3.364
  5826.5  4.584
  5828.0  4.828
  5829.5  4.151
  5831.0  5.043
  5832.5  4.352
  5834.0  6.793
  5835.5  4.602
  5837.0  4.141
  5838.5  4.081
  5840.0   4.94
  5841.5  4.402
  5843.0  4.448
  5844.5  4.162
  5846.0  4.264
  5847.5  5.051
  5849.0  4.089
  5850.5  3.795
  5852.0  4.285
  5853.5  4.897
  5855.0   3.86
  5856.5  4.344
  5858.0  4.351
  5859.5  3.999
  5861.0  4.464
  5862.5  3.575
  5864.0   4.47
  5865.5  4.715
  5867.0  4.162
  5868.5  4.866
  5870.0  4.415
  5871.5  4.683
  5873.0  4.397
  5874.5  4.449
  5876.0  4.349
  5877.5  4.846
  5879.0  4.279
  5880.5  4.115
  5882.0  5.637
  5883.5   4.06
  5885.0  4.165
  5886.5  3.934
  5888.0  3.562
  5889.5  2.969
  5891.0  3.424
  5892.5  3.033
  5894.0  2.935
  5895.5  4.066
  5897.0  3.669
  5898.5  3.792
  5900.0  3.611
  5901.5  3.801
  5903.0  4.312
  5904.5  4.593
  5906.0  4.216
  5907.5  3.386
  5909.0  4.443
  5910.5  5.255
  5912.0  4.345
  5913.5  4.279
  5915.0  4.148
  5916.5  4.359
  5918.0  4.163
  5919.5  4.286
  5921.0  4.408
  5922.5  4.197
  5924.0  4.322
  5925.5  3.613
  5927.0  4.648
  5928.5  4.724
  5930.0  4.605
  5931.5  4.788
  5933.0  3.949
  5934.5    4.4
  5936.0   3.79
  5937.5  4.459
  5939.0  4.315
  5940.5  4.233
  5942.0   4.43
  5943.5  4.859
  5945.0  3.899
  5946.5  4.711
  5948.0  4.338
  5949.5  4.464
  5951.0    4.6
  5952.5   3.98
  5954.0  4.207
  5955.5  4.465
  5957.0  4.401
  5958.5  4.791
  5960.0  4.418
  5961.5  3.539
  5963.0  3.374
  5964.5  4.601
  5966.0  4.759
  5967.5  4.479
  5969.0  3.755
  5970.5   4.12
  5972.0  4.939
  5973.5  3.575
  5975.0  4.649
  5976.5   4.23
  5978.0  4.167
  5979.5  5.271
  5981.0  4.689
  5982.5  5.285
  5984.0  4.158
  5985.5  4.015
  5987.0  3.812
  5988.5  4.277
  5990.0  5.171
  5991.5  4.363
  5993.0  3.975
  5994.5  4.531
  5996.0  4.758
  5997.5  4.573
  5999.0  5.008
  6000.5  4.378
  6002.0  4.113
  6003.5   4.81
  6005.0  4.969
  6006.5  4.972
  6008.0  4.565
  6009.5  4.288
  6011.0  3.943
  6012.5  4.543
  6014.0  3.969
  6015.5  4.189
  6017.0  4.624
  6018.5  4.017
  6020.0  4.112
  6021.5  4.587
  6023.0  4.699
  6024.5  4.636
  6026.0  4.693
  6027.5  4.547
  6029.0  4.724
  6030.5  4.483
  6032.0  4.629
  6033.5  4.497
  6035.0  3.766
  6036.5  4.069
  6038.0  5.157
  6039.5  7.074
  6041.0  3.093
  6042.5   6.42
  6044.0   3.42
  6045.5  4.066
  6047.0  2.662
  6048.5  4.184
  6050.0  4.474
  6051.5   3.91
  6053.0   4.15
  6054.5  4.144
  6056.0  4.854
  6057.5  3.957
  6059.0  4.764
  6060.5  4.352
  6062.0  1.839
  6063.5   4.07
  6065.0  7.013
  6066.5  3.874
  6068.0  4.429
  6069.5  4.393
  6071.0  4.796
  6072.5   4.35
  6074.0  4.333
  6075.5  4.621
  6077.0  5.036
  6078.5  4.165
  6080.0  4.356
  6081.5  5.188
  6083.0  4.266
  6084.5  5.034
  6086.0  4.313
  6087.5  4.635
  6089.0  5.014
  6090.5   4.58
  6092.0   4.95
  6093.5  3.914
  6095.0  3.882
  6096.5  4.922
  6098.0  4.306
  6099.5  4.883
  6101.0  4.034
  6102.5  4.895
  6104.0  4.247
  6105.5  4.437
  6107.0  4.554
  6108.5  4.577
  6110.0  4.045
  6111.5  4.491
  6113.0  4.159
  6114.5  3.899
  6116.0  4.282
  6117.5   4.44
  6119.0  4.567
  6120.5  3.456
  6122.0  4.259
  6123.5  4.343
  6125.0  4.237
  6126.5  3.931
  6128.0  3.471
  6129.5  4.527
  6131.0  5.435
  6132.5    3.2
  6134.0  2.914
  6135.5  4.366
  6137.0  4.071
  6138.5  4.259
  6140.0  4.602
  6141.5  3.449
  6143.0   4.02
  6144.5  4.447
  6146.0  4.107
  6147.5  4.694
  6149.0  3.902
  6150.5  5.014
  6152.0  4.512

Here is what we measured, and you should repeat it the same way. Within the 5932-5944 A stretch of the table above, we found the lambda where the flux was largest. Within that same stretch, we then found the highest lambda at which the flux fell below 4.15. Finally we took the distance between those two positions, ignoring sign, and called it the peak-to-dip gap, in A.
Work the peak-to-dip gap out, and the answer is 7.5 A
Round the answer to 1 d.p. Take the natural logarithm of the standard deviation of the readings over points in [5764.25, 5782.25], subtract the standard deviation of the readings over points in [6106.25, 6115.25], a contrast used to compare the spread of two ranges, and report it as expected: -1.0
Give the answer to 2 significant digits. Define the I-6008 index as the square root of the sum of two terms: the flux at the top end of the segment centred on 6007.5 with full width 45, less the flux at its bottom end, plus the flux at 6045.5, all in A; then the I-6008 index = 2.2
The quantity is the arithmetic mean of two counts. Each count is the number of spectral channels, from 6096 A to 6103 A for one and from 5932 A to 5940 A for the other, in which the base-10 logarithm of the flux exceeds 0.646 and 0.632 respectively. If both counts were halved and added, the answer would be 3.00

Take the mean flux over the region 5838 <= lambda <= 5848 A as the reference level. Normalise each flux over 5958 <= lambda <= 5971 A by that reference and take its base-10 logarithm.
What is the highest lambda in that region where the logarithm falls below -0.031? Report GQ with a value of 5970.5 A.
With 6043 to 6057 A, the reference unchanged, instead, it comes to 6054.5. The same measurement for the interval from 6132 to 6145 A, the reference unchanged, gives 6143.0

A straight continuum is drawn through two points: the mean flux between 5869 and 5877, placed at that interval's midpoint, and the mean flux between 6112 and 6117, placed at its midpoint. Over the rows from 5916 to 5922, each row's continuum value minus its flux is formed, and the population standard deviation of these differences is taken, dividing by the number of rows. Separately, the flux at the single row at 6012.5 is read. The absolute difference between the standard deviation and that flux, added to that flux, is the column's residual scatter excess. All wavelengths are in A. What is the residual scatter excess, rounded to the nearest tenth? 9.0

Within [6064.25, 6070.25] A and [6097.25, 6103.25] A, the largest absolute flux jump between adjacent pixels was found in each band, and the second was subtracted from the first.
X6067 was 2.3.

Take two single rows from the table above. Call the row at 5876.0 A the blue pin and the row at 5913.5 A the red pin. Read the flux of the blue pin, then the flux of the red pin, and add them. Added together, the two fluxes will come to 8.63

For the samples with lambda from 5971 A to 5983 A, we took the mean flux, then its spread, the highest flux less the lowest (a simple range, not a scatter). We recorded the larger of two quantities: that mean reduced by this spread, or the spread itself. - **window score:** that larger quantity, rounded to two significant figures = 2.9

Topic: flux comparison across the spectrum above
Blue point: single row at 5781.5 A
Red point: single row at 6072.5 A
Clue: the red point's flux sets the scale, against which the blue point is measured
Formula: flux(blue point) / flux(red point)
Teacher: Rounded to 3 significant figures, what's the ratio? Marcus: 1.04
